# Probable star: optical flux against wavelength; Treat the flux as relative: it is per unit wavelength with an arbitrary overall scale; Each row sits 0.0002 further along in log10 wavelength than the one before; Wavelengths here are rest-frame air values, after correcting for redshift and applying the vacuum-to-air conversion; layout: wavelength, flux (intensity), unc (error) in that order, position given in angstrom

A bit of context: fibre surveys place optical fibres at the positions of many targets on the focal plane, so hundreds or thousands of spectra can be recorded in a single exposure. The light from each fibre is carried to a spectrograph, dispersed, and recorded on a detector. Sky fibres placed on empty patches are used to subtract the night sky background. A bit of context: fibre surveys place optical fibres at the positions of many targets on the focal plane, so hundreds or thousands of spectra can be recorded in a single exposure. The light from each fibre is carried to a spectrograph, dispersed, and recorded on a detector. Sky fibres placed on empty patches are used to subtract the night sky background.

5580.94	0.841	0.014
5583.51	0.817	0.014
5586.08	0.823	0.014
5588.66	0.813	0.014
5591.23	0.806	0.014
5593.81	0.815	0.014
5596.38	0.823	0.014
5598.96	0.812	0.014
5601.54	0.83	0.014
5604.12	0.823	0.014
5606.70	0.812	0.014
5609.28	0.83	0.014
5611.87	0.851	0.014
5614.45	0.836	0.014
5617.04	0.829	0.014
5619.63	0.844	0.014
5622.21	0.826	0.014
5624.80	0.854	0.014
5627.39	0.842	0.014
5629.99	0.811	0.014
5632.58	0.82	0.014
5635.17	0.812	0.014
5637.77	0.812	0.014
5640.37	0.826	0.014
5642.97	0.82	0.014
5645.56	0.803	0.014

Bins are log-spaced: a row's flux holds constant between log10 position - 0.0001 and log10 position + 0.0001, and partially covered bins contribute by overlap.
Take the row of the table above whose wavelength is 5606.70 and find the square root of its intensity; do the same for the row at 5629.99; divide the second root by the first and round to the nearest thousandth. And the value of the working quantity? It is 0.999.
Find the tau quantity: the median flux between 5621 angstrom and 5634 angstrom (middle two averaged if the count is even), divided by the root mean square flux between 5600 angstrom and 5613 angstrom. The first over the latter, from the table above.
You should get 1.00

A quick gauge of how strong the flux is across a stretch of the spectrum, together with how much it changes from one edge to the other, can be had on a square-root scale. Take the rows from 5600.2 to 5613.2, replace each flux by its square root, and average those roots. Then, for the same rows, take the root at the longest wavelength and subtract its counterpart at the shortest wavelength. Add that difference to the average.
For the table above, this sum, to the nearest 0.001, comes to 0.922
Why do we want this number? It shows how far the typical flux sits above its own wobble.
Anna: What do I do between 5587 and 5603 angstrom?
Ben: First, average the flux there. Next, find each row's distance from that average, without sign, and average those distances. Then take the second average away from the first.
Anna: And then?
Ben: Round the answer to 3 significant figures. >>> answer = 0.810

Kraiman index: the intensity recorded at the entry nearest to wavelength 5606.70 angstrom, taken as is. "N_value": 0.812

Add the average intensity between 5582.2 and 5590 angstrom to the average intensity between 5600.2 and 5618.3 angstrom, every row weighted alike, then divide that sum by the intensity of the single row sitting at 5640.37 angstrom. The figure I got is 1.99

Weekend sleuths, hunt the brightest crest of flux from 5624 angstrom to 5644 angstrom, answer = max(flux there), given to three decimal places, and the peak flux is 0.854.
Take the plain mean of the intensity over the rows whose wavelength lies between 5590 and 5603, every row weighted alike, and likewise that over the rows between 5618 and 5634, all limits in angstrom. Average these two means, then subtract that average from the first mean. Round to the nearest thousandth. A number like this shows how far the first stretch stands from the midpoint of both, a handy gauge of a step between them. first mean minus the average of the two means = -0.008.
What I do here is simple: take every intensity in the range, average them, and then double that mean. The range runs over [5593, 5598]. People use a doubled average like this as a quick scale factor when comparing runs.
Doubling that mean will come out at 1.64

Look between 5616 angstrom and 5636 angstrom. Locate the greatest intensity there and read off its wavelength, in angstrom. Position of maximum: 5624.80 angstrom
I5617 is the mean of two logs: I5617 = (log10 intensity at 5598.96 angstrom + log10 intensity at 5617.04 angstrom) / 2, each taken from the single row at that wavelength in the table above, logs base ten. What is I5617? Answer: -0.0859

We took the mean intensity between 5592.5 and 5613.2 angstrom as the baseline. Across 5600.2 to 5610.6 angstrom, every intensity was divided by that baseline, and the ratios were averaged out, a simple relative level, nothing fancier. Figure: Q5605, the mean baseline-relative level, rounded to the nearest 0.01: 1.00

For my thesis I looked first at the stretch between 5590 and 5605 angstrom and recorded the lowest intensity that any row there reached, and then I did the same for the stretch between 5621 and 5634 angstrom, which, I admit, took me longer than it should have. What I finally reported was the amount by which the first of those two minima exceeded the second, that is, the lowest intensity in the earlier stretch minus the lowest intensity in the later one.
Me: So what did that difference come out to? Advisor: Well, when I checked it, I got -0.0050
